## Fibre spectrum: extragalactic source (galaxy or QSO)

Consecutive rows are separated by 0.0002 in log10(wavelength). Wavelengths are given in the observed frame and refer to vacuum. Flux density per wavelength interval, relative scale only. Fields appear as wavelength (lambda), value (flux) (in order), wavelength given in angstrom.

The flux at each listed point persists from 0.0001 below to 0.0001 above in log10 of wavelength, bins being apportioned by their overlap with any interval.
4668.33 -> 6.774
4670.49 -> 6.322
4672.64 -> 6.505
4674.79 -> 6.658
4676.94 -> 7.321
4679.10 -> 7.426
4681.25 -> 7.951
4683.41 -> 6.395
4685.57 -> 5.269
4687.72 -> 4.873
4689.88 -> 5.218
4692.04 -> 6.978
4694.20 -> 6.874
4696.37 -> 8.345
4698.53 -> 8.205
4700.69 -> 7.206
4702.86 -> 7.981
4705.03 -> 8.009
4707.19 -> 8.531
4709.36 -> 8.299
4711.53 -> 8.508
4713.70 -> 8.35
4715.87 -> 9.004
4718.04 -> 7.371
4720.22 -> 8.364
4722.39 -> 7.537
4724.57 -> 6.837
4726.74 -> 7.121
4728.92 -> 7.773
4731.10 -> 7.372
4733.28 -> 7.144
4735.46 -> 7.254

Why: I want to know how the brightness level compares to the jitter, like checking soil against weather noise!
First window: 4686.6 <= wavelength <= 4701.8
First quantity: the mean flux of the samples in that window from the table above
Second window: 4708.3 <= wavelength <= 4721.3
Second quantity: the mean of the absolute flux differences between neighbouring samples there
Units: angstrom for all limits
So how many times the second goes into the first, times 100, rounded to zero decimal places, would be 934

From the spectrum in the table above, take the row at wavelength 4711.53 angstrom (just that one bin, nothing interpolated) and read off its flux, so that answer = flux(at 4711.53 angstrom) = 8.508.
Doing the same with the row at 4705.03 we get 8.009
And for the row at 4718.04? 7.371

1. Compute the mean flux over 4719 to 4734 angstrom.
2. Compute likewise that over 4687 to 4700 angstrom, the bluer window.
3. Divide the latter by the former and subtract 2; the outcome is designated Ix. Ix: -1.09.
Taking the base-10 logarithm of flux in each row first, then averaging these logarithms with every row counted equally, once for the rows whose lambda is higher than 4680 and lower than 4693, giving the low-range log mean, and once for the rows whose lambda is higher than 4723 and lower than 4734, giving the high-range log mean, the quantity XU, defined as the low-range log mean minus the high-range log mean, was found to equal -0.080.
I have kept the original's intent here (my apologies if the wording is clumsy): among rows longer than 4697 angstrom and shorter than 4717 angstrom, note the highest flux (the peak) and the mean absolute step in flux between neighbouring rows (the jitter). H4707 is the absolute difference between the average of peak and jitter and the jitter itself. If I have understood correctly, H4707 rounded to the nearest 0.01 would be 4.28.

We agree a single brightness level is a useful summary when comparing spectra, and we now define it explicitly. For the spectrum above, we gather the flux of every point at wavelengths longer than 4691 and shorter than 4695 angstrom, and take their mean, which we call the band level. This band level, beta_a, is 6.9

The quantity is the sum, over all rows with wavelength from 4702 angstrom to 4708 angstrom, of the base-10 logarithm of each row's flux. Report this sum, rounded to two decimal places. 2.74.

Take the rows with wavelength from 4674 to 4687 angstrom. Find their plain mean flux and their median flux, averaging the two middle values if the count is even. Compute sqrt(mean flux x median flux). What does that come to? 6.9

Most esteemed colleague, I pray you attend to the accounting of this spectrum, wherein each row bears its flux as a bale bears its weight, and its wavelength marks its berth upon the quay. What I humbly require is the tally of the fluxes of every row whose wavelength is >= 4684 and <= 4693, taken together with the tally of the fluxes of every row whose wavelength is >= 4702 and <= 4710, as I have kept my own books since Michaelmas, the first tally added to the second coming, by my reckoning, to 55.2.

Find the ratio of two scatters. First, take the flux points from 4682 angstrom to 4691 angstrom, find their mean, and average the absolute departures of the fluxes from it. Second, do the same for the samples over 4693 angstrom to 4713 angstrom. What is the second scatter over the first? 0.9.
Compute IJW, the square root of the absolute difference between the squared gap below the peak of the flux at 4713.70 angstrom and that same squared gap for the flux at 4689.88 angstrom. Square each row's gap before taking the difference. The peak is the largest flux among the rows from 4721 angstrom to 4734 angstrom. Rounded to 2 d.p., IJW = 2.49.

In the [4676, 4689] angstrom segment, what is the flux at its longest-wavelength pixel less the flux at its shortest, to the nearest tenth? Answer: -2.4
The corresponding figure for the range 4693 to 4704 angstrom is 1.1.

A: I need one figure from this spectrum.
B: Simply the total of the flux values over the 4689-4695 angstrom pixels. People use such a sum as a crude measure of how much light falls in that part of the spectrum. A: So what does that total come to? 19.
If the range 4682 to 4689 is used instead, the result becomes 17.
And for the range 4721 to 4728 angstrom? 21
